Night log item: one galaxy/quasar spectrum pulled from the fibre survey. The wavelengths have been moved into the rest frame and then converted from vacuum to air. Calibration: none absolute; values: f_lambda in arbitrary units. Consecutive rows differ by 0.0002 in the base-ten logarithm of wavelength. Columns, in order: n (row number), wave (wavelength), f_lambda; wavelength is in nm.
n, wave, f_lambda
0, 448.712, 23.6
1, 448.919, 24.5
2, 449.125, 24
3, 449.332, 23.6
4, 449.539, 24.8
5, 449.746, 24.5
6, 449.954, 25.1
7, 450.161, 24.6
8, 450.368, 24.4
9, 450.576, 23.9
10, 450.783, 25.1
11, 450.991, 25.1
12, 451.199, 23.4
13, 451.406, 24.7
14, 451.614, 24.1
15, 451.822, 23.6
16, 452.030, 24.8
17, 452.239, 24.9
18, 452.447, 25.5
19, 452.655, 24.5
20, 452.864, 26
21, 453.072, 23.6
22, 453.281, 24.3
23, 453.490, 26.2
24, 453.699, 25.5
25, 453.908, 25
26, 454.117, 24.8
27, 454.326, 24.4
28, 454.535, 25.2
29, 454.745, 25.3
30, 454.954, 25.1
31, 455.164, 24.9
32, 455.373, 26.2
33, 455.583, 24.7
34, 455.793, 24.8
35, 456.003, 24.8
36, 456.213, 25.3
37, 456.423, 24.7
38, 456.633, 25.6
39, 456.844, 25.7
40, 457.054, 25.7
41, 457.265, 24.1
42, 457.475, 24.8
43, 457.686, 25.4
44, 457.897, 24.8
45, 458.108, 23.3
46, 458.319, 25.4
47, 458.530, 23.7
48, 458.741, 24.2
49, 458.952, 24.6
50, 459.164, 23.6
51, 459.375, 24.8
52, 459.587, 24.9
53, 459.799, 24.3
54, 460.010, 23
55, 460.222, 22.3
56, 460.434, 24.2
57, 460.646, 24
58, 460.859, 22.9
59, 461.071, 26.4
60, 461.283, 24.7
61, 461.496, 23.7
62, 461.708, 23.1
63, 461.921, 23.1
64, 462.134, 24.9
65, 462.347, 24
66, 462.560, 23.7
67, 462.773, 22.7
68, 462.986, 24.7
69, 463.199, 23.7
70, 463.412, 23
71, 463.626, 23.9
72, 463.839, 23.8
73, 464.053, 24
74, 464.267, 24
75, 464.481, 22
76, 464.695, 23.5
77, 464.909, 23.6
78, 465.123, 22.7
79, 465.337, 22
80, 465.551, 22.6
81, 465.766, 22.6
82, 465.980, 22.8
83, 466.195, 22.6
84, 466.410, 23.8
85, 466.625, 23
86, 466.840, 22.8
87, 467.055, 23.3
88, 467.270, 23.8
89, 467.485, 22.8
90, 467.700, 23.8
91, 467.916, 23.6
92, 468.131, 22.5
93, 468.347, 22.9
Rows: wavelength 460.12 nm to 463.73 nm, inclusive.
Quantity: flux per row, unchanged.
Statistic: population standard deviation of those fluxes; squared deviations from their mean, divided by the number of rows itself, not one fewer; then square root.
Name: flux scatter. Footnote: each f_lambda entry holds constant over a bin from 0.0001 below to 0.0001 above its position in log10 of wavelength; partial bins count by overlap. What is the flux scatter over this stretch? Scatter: 1.0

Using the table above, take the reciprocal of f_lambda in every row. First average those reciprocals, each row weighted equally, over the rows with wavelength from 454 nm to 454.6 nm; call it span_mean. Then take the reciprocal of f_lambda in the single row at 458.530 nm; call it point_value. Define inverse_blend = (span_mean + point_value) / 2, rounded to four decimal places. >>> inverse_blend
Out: 0.0413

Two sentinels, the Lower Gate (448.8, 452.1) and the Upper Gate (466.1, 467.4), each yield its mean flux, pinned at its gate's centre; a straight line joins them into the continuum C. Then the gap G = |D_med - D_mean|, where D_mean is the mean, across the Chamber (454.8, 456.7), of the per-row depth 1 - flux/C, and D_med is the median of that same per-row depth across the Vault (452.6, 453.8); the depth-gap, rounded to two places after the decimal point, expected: 0.01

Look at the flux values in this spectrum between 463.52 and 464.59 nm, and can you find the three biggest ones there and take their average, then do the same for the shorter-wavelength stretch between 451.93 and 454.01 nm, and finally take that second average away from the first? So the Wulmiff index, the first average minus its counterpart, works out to -1.9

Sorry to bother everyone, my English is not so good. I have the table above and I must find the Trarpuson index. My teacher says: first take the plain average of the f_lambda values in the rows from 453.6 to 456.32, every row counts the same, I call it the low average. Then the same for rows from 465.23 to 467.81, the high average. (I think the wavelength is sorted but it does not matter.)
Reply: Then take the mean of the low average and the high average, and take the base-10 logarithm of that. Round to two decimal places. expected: 1.38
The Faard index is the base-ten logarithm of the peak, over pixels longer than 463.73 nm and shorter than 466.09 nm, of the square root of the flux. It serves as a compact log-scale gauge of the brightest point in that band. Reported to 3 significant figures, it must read 0.690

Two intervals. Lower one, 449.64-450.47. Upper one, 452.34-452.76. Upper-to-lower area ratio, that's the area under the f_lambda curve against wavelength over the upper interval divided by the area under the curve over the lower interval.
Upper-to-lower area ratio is 0.51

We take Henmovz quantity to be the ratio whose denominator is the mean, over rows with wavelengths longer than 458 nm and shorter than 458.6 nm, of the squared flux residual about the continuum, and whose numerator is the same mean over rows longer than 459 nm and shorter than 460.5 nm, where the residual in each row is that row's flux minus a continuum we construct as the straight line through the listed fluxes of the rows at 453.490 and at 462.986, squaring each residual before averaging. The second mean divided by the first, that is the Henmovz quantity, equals 1.0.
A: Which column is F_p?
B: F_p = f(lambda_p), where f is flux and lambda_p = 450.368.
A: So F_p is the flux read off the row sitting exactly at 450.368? 24.4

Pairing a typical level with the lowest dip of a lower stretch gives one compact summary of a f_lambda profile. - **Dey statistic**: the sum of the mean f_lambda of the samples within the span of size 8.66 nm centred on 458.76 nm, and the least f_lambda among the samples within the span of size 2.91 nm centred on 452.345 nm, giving 47.9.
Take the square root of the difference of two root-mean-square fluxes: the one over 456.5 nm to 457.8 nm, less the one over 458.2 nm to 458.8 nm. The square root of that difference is 0.88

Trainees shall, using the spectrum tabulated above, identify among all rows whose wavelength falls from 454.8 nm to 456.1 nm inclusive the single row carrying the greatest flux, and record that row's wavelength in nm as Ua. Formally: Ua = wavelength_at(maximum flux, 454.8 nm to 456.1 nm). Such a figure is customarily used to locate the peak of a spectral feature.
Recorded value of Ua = 455.373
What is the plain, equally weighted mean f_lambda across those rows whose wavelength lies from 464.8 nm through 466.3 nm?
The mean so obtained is 22.7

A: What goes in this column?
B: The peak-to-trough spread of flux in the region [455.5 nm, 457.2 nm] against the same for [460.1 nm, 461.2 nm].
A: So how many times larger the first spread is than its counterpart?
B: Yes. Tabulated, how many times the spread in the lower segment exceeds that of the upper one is 0.2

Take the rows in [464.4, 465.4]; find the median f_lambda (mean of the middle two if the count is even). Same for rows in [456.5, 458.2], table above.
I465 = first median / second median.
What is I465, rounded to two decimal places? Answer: 0.90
